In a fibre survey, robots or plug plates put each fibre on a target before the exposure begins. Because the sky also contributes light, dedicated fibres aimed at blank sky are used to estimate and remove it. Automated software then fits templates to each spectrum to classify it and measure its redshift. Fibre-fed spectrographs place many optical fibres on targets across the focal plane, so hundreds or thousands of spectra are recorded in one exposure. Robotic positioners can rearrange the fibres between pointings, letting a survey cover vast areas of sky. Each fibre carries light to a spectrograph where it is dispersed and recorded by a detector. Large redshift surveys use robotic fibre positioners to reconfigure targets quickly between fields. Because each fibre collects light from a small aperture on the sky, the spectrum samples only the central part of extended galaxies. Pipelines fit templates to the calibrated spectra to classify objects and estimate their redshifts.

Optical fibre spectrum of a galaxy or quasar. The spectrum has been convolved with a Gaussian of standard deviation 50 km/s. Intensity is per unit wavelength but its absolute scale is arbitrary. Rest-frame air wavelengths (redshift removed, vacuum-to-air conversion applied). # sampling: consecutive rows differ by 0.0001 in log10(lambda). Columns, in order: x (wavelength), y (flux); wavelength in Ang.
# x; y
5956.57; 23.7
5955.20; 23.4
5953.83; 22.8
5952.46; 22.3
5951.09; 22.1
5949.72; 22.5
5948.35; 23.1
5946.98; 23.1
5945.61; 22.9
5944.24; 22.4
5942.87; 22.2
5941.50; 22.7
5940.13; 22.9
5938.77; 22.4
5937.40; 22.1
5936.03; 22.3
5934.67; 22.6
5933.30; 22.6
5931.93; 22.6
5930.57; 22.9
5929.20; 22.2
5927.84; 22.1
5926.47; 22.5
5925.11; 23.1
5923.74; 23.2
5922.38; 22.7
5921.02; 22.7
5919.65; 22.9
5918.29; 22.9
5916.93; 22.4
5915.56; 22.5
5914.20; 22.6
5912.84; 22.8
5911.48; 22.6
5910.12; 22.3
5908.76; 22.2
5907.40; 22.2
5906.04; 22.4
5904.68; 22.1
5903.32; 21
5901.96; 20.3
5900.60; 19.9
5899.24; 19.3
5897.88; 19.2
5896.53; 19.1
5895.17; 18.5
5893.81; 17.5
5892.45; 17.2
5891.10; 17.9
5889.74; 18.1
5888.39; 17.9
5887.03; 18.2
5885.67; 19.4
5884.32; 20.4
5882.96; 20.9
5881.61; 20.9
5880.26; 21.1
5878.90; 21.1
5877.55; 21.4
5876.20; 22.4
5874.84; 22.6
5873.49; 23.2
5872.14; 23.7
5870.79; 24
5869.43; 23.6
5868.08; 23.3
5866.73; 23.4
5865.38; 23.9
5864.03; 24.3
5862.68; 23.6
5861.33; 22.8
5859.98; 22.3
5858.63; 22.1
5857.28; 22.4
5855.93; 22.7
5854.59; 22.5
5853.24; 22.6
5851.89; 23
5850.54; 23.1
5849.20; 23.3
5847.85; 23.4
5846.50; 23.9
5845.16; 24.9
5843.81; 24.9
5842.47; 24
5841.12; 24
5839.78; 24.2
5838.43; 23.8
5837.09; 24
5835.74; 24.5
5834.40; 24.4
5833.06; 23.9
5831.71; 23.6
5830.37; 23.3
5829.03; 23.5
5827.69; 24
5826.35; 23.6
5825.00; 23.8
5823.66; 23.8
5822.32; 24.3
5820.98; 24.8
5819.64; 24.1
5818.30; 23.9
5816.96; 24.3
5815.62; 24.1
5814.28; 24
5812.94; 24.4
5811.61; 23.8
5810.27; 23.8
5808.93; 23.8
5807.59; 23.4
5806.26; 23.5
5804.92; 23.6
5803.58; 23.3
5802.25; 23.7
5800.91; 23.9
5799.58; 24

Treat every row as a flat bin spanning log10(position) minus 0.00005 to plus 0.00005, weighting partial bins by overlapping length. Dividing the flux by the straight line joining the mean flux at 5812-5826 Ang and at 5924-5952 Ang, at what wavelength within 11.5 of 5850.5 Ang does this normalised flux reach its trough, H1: 5858.63 Ang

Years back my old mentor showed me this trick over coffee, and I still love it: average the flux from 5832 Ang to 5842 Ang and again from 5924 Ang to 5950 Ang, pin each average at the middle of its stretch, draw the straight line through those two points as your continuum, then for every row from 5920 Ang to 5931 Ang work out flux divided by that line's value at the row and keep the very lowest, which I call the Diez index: 0.972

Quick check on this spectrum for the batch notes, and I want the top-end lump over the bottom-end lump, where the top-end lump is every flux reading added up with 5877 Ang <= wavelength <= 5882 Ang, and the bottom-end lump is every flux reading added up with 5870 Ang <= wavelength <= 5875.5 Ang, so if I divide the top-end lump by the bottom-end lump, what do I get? 0.904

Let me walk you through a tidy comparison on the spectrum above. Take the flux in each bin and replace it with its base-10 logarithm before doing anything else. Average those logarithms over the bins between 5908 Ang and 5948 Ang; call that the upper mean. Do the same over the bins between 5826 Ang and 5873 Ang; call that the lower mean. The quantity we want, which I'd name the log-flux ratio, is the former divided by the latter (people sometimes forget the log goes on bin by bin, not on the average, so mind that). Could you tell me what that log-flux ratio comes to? 0.99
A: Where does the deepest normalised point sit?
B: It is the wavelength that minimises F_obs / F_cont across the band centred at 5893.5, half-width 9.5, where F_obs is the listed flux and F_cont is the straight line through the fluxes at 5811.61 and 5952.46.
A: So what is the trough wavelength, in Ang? 5892.45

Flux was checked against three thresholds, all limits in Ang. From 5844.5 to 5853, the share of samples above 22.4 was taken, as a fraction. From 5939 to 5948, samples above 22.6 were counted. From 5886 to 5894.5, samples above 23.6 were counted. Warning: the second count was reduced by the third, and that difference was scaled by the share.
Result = 4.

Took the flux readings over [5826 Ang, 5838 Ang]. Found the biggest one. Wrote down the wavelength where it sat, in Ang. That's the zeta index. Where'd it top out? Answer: 5835.74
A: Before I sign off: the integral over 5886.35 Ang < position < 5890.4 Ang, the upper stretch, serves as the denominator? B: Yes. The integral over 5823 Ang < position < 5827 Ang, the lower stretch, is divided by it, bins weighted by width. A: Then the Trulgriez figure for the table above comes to 1.30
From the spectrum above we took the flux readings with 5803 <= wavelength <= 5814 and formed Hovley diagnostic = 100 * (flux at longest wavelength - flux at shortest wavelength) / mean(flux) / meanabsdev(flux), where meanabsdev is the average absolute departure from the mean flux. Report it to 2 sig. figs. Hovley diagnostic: 19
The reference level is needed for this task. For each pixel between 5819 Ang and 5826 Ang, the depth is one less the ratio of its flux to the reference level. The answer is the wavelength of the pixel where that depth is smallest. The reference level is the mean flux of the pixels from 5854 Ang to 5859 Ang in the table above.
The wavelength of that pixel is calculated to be 5820.98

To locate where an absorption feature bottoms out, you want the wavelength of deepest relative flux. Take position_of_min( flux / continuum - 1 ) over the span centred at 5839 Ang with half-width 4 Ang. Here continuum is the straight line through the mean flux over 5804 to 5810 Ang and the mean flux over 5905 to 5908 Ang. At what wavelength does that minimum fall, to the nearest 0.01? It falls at 5838.43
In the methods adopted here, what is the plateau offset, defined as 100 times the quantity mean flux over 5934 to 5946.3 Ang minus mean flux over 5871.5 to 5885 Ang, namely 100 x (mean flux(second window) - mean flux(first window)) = 73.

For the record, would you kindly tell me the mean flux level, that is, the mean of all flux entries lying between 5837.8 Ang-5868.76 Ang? 23.4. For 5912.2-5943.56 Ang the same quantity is 22.6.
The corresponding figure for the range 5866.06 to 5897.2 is 20.7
